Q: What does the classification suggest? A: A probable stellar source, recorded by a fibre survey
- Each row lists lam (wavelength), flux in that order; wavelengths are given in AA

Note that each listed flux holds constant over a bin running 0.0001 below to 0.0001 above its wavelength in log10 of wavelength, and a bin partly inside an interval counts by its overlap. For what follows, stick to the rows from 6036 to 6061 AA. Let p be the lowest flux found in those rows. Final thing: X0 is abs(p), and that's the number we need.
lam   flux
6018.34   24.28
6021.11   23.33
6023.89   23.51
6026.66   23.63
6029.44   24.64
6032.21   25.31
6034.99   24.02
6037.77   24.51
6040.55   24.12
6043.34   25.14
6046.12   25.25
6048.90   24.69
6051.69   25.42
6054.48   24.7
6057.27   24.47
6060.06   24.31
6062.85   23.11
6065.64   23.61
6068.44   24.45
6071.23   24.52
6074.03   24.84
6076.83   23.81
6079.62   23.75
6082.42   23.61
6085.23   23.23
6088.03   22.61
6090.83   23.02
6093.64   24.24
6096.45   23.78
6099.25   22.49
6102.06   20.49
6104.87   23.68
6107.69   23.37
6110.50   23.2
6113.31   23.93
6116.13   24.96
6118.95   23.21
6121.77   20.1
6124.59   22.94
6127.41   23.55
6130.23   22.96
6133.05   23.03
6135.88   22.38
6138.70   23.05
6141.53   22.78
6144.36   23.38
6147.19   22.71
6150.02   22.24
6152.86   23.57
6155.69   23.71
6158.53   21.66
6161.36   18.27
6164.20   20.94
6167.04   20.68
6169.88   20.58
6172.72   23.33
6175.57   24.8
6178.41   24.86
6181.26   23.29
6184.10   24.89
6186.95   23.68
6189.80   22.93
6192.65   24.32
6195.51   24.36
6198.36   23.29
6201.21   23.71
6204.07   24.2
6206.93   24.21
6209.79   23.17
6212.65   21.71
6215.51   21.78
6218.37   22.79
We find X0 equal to 24.1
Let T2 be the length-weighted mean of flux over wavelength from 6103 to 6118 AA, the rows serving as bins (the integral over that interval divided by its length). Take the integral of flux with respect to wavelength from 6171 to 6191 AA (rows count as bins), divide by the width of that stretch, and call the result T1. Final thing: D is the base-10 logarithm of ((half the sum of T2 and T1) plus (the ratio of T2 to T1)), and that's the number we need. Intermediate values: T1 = 23.9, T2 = 23.70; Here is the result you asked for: 1.39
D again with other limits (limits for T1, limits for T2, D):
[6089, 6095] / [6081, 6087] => 1.39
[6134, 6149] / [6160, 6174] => 1.36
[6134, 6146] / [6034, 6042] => 1.39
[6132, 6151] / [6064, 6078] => 1.39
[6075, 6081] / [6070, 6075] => 1.40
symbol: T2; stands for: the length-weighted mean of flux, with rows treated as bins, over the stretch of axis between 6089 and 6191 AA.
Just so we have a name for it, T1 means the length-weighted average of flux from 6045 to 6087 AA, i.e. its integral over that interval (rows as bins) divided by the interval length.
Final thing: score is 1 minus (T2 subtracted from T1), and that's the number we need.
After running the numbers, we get -0.4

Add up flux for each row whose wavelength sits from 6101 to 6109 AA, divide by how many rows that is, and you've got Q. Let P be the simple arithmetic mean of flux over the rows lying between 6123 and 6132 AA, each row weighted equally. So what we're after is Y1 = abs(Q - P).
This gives 0.6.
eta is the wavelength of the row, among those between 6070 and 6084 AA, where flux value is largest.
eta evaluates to 6074.03 AA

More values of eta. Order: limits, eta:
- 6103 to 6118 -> 6116.13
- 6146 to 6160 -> 6155.69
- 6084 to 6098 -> 6093.64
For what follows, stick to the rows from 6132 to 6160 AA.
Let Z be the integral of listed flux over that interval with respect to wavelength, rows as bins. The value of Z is 639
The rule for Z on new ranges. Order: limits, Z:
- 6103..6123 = 463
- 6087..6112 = 575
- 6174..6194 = 482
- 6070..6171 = 2304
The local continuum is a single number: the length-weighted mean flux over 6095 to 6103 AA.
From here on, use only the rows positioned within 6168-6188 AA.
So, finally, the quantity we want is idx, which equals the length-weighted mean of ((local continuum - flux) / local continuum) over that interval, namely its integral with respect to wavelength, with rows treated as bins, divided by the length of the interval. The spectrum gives -0.05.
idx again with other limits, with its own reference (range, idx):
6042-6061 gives -0.11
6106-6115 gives -0.05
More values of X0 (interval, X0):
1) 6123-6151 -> 22.2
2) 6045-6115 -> 20.5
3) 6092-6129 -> 20.1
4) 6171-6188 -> 23.3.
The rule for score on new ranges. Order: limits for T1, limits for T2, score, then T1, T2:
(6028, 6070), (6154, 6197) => -0.7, 24.5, 22.8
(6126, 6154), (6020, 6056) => 2.5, 23.0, 24.5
